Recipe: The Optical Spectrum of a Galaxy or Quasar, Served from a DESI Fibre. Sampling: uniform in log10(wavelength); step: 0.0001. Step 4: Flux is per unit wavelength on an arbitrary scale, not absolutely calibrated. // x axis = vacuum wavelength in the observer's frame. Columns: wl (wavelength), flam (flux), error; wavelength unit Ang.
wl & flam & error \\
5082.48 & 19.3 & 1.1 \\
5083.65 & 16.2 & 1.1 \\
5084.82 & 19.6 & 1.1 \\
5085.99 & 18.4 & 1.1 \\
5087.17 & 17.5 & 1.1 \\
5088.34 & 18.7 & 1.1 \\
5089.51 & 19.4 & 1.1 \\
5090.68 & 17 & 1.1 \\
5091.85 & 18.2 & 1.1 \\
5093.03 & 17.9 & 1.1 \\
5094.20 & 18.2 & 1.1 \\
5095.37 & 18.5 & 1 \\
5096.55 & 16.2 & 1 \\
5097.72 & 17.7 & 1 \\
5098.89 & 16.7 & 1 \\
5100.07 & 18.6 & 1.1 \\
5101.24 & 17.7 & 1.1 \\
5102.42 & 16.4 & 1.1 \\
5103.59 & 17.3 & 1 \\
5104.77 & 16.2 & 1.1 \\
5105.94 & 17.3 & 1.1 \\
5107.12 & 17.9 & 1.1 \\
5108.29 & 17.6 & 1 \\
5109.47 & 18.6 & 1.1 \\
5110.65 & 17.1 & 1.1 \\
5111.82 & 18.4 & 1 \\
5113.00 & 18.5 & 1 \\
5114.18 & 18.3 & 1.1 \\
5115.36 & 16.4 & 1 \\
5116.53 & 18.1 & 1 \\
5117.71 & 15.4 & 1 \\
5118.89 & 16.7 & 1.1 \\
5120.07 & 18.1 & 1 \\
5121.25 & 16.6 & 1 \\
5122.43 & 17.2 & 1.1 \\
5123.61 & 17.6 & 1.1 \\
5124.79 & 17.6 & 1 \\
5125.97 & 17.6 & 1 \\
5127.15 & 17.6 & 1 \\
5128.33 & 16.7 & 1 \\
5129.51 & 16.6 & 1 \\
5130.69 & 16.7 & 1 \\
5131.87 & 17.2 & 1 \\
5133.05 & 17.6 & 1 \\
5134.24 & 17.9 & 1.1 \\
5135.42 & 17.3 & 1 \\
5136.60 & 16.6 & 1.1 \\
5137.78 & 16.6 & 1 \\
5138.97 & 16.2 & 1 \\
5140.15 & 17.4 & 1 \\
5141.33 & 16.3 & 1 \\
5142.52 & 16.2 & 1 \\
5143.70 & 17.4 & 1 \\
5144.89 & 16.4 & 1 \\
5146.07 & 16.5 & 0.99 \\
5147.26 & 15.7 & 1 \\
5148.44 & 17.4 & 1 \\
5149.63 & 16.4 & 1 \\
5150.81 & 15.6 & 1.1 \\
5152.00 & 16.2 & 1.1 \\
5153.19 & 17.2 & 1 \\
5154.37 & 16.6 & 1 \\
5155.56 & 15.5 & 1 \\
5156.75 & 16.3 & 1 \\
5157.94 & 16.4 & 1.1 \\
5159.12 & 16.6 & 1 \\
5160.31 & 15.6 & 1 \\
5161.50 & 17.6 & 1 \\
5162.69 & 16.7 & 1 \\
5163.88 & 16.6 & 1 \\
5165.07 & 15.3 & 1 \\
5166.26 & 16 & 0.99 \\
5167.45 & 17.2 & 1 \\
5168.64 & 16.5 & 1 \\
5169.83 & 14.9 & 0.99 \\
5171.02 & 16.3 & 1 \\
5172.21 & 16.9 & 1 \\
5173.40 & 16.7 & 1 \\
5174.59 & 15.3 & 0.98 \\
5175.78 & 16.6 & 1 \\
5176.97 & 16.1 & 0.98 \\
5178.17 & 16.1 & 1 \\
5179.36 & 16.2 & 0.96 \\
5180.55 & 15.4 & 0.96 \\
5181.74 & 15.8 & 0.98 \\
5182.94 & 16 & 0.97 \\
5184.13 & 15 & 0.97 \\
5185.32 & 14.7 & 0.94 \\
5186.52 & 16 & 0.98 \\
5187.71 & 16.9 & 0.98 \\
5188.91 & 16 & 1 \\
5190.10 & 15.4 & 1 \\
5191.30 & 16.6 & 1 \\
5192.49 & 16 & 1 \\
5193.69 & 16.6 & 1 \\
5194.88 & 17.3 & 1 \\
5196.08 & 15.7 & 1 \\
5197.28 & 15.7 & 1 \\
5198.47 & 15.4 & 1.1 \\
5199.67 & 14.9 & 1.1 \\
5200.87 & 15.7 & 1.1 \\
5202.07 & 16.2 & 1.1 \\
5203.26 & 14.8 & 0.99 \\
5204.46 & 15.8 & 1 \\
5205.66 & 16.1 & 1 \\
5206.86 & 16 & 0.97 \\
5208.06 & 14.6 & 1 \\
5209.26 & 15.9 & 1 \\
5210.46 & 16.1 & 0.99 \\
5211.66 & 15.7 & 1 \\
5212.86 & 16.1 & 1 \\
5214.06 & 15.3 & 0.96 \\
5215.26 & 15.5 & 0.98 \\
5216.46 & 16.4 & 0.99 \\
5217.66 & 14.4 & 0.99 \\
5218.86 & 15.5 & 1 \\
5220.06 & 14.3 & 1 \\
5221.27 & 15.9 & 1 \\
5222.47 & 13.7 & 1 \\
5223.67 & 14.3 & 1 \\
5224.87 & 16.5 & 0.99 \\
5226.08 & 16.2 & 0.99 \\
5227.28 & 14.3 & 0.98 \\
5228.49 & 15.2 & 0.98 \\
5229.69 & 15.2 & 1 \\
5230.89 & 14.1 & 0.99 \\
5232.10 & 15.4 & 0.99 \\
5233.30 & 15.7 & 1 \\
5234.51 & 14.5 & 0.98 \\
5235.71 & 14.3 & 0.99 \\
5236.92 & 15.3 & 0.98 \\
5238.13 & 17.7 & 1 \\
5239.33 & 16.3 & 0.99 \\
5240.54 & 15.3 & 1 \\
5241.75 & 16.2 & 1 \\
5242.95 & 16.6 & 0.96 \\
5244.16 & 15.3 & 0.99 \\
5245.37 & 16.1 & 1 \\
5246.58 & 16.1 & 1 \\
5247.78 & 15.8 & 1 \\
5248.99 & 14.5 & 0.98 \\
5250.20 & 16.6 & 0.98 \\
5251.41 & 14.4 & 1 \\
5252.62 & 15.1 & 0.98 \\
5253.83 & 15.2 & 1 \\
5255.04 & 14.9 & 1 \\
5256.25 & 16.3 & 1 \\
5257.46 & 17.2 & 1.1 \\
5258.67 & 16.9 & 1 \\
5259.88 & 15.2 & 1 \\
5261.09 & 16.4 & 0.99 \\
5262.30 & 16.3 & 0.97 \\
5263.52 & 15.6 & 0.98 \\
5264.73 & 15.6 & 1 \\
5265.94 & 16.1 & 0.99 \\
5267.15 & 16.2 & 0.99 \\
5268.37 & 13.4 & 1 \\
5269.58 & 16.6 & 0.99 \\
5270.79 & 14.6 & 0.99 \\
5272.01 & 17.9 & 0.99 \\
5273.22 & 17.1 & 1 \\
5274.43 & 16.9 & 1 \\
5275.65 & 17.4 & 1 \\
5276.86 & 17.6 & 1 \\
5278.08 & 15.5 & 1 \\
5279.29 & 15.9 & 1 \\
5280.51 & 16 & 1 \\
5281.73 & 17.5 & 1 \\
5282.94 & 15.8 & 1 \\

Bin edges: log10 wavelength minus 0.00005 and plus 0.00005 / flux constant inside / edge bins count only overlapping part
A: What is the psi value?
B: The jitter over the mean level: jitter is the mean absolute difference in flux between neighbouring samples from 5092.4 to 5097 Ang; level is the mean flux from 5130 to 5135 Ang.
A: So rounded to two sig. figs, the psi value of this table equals 0.056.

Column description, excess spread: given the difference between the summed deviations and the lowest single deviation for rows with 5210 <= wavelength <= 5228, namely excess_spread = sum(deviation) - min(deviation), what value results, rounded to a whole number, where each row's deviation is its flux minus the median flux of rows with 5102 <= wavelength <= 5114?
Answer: -28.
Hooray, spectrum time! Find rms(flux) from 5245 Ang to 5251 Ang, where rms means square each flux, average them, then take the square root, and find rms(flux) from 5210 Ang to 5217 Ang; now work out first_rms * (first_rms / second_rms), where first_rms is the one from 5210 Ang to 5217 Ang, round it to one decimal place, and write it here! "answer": 15.9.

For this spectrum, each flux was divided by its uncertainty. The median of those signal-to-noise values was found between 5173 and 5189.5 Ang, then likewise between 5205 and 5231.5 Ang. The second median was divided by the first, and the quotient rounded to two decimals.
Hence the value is 0.97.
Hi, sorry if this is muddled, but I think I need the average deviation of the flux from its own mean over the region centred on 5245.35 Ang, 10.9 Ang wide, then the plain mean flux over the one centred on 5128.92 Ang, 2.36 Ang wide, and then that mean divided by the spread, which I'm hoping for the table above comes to 31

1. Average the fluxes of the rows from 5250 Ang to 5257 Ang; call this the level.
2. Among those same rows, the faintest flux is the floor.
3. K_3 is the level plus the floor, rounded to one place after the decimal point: 29.8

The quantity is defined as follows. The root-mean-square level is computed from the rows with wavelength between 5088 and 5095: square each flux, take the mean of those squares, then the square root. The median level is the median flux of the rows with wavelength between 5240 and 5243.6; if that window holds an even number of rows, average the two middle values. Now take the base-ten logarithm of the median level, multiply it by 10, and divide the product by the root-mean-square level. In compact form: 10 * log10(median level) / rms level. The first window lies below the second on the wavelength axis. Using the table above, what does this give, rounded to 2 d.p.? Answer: 0.66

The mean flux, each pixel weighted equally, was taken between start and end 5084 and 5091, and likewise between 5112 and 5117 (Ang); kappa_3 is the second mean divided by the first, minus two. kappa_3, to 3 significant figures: -1.03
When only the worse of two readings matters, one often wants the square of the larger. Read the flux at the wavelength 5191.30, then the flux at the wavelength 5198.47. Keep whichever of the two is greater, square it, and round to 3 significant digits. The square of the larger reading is 276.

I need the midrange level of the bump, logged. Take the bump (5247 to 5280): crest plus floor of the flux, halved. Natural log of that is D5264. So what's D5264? 2.75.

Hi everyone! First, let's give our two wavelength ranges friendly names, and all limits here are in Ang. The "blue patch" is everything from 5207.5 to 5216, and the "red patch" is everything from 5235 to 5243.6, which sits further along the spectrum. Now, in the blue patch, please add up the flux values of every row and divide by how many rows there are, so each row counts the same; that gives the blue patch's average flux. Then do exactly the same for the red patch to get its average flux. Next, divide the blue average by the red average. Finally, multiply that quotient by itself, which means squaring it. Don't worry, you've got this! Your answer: 0.96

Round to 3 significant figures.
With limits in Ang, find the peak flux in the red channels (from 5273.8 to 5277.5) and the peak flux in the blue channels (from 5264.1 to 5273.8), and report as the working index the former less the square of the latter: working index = -303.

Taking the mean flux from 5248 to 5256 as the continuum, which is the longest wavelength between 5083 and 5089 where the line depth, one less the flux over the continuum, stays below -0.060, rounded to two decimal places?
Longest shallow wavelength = 5088.34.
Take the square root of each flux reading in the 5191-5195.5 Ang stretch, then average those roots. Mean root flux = 4.08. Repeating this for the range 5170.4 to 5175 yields 4.04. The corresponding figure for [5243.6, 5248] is 3.98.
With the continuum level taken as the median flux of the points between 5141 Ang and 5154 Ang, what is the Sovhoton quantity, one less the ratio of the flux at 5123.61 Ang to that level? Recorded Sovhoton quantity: -0.07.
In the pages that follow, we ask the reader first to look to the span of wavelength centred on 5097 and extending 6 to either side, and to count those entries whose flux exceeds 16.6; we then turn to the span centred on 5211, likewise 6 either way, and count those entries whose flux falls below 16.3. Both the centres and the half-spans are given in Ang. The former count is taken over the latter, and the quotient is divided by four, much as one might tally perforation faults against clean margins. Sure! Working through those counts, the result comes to 0.22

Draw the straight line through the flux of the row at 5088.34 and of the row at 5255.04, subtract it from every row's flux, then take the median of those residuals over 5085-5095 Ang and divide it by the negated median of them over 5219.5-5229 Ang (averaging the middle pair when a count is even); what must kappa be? -0.5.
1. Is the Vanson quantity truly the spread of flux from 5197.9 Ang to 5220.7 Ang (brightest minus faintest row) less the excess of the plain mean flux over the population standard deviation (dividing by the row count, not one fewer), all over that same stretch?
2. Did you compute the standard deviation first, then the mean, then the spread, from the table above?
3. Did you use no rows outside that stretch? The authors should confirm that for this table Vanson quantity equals -12.8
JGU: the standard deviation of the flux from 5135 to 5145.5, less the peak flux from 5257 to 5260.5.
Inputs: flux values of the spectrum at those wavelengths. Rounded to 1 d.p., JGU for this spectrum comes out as -16.7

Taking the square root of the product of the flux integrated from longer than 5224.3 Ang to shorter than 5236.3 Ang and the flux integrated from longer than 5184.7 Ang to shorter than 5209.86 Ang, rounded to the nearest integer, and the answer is 269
